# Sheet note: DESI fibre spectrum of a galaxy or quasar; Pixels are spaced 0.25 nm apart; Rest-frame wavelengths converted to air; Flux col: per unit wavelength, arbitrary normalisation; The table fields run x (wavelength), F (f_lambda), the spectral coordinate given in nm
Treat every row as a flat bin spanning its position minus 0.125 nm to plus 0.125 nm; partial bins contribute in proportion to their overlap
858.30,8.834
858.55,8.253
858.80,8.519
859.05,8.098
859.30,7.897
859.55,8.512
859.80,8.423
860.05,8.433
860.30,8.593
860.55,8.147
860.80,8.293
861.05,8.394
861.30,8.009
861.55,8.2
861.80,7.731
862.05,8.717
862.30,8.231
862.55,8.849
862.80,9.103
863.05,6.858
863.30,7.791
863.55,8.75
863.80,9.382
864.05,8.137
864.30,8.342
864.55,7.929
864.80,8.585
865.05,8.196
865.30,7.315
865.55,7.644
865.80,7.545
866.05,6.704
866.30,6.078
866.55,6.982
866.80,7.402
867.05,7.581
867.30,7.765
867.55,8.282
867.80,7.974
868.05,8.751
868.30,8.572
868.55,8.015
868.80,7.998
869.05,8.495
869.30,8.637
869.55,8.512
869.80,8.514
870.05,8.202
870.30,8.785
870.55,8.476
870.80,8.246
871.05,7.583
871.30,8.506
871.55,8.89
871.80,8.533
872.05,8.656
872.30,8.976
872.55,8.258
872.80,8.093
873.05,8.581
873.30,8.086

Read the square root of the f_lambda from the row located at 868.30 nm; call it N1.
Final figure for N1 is 2.93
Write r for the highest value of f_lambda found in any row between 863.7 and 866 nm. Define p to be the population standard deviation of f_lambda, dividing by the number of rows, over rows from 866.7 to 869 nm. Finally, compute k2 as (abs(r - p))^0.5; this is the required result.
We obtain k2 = 2.99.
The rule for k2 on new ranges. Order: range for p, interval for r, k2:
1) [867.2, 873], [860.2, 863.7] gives 2.96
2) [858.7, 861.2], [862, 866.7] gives 3.03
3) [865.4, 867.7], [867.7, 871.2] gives 2.86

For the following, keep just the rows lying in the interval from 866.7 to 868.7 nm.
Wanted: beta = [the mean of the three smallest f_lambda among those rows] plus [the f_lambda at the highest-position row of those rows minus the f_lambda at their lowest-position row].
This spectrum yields 8.20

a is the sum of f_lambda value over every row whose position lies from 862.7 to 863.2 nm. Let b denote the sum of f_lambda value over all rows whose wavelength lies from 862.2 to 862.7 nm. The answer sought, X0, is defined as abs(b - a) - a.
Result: -14.8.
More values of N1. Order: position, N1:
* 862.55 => 2.97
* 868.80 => 2.83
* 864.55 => 2.82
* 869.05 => 2.91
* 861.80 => 2.78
